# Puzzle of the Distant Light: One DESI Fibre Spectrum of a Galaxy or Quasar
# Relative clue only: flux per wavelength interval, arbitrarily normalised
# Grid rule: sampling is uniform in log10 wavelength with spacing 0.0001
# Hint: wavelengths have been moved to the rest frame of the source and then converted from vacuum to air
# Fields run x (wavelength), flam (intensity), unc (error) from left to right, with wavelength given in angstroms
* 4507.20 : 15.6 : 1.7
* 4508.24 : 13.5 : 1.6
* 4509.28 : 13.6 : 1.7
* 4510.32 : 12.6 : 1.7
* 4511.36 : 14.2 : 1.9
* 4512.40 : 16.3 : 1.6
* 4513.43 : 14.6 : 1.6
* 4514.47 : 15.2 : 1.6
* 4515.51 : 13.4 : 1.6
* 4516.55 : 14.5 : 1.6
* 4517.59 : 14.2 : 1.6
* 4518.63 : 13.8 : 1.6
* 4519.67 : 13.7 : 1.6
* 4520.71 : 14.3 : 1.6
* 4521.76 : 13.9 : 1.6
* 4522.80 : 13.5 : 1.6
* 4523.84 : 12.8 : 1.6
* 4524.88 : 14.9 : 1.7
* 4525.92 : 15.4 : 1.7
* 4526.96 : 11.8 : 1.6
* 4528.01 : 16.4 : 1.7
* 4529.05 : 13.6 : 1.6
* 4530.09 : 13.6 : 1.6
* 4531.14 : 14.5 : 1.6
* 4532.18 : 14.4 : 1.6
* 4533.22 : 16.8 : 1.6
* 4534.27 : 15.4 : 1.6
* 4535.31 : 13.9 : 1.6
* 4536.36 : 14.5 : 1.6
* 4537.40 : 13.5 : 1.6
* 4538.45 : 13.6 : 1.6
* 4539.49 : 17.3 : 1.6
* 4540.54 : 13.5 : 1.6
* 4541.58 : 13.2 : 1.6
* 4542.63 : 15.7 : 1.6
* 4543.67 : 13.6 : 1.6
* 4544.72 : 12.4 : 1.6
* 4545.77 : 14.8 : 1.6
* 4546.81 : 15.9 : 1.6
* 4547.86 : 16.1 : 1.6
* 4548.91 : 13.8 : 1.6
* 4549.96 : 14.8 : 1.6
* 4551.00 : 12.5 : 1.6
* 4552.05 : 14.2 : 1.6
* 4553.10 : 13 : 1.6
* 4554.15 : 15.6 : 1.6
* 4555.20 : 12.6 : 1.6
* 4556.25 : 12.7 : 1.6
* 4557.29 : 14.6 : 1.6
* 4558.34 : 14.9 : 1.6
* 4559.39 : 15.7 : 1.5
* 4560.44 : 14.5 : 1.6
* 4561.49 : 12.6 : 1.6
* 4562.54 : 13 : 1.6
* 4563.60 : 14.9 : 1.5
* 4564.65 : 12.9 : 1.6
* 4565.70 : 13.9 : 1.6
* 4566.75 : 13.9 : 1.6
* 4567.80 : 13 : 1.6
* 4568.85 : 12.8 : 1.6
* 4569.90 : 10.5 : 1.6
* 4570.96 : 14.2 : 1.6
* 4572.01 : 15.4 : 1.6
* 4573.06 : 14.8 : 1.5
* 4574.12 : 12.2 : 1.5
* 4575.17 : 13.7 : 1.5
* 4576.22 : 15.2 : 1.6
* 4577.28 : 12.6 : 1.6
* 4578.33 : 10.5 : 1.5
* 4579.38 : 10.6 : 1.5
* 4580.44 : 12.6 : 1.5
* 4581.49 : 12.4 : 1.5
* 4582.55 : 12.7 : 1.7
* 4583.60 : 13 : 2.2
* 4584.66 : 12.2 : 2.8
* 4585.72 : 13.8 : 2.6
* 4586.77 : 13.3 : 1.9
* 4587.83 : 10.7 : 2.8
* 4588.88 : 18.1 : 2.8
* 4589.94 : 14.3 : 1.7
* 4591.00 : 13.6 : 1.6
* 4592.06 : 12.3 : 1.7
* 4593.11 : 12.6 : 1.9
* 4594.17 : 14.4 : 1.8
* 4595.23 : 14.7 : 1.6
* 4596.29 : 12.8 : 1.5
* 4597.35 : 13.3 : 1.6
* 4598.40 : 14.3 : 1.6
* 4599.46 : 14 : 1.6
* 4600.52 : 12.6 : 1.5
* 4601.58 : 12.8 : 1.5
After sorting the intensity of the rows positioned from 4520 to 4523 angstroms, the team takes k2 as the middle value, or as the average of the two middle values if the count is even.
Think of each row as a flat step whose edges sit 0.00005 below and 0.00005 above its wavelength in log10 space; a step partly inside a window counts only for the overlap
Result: 13.9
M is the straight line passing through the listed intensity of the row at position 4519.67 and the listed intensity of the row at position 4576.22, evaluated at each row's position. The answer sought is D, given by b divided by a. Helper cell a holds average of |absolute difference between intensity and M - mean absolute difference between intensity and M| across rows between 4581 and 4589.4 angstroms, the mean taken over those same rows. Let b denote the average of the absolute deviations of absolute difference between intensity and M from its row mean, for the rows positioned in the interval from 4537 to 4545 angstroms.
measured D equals 1.0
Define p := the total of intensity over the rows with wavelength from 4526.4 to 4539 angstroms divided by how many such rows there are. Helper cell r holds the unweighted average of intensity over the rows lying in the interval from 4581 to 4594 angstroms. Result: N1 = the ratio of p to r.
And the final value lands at 1.08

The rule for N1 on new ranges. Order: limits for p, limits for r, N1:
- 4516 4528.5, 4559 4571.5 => 1.05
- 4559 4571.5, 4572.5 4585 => 1.06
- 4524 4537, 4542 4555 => 1.02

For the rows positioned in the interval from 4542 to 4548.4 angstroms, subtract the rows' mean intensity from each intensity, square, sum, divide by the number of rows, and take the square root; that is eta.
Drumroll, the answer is 1.3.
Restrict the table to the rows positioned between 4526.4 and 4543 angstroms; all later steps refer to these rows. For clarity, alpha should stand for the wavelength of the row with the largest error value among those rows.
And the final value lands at 4528.01 angstroms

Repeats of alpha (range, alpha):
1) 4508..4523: 4511.36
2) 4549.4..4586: 4584.66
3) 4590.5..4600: 4593.11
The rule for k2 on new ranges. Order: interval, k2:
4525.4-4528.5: 15.4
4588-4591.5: 14.3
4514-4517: 14.5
